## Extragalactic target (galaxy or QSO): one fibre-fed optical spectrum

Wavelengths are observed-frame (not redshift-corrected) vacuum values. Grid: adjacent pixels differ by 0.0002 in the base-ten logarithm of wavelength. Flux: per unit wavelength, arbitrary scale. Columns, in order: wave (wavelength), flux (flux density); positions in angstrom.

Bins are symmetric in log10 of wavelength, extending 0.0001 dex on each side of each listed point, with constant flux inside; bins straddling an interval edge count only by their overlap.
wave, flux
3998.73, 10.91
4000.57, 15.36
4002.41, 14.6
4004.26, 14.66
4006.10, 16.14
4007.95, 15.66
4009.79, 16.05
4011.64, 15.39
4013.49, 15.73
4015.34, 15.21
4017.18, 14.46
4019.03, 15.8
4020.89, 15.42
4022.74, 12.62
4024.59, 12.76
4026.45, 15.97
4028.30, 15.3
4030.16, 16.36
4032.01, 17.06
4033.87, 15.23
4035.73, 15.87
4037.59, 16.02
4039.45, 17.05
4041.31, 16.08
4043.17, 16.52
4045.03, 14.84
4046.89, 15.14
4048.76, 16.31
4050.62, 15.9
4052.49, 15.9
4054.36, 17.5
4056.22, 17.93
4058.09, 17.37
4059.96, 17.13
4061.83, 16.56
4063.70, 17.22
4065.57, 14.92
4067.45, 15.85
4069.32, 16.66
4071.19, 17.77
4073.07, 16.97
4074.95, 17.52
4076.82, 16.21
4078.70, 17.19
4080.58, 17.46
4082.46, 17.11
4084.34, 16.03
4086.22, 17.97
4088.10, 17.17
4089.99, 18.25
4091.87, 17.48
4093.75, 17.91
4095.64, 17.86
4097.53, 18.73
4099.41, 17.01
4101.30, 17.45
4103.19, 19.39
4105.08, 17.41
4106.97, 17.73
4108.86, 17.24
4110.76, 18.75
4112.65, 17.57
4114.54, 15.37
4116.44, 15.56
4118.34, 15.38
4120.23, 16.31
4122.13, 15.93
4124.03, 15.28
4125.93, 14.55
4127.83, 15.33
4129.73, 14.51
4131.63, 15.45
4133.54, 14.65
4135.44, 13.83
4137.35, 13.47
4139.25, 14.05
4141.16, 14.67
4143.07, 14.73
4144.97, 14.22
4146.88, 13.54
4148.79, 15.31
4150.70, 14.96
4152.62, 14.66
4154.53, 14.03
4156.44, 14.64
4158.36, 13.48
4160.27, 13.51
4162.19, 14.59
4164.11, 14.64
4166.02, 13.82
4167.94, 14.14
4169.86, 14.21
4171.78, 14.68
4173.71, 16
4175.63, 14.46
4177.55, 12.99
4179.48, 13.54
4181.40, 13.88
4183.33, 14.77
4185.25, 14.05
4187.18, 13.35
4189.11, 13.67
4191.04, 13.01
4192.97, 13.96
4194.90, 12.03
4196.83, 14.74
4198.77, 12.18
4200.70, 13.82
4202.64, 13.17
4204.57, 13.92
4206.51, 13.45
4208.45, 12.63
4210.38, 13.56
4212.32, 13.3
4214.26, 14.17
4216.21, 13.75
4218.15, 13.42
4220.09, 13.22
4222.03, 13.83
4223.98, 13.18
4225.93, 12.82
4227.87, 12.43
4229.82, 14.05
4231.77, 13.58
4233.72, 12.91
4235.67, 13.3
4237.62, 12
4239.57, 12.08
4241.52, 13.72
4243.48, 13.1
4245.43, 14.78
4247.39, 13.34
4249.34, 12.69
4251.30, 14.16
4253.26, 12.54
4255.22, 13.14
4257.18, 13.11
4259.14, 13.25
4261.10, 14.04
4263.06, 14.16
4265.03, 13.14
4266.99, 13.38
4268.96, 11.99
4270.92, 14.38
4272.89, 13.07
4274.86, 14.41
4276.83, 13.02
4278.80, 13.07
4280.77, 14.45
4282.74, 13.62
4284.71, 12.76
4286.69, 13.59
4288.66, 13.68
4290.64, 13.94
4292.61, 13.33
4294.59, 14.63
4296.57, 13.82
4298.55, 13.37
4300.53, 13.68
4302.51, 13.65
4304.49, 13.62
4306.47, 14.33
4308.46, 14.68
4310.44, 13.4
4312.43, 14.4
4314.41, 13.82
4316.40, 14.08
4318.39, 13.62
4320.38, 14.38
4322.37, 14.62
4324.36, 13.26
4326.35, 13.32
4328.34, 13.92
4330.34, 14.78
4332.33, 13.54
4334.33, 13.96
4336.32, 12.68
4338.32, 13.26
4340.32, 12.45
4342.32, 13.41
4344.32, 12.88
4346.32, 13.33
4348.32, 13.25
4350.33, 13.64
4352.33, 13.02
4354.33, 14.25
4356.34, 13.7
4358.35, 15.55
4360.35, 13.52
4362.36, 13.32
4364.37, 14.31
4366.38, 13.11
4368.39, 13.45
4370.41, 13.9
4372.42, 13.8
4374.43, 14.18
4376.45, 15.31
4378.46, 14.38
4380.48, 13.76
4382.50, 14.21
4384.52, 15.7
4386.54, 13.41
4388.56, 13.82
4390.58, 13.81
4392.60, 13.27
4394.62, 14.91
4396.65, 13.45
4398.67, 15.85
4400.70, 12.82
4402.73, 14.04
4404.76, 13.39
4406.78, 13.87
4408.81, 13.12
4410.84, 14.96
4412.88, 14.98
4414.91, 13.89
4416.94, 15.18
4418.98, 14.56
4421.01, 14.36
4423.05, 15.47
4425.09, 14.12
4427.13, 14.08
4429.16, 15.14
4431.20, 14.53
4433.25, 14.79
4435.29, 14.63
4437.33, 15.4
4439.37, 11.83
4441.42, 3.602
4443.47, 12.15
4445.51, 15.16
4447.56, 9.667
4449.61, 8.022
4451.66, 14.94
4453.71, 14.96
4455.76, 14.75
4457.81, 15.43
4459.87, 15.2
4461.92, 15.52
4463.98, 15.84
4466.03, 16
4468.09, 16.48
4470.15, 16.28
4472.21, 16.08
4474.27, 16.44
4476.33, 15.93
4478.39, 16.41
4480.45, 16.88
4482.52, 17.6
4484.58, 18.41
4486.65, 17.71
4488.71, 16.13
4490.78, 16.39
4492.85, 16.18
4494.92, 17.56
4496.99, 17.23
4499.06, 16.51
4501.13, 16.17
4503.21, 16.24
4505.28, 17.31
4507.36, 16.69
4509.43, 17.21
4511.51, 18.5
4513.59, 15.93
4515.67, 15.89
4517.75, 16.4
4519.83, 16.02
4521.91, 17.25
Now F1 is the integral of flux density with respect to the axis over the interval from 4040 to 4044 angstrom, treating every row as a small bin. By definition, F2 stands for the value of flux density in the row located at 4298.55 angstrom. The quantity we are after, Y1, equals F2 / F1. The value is 0.20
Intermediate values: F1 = 65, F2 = 13.37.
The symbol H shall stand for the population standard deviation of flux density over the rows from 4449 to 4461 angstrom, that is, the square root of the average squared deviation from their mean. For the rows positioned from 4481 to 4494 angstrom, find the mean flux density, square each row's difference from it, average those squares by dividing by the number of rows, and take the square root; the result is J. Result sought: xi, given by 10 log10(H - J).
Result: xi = 2.4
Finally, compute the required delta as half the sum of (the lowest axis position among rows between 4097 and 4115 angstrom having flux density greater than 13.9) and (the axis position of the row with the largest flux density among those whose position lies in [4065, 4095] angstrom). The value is 4093.8 angstrom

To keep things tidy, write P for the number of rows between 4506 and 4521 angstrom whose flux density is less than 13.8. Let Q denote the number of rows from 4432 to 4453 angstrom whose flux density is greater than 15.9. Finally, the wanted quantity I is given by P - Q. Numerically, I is 0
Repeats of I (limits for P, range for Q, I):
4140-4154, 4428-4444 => 1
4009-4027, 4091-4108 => -7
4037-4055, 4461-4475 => -5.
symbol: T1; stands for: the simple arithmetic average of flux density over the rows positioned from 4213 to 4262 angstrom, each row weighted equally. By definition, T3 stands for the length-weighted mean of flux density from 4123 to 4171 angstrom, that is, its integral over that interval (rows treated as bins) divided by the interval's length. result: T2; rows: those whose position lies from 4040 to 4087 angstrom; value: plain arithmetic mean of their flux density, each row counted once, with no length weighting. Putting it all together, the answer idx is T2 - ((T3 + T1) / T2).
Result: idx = 15.0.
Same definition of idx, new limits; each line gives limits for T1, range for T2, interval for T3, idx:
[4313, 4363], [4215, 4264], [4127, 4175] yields 11.2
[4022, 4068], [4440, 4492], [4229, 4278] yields 12.9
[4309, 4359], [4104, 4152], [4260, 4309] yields 13.7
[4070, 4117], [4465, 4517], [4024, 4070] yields 14.7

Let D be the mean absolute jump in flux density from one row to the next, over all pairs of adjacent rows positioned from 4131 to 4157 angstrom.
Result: 0.62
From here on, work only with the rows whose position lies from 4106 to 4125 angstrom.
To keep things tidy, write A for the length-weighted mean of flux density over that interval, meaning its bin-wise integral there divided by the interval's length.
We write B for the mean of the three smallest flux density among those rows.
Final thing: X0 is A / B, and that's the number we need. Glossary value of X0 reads 1.08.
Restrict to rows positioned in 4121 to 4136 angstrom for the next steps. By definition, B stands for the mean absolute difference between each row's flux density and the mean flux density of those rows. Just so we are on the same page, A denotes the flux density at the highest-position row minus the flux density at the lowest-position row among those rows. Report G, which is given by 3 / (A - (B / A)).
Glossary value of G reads -1.6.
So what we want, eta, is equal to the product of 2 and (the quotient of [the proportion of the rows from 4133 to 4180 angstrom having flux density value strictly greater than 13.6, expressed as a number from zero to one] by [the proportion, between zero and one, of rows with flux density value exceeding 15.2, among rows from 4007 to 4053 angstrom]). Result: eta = 2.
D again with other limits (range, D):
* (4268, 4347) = 0.75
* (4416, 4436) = 0.60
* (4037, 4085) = 0.82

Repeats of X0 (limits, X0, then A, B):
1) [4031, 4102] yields 1.12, 16.8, 15.0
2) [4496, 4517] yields 1.05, 16.8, 16.0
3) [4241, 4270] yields 1.08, 13.4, 12.4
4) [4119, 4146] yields 1.07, 14.8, 13.8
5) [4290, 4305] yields 1.02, 13.8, 13.4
